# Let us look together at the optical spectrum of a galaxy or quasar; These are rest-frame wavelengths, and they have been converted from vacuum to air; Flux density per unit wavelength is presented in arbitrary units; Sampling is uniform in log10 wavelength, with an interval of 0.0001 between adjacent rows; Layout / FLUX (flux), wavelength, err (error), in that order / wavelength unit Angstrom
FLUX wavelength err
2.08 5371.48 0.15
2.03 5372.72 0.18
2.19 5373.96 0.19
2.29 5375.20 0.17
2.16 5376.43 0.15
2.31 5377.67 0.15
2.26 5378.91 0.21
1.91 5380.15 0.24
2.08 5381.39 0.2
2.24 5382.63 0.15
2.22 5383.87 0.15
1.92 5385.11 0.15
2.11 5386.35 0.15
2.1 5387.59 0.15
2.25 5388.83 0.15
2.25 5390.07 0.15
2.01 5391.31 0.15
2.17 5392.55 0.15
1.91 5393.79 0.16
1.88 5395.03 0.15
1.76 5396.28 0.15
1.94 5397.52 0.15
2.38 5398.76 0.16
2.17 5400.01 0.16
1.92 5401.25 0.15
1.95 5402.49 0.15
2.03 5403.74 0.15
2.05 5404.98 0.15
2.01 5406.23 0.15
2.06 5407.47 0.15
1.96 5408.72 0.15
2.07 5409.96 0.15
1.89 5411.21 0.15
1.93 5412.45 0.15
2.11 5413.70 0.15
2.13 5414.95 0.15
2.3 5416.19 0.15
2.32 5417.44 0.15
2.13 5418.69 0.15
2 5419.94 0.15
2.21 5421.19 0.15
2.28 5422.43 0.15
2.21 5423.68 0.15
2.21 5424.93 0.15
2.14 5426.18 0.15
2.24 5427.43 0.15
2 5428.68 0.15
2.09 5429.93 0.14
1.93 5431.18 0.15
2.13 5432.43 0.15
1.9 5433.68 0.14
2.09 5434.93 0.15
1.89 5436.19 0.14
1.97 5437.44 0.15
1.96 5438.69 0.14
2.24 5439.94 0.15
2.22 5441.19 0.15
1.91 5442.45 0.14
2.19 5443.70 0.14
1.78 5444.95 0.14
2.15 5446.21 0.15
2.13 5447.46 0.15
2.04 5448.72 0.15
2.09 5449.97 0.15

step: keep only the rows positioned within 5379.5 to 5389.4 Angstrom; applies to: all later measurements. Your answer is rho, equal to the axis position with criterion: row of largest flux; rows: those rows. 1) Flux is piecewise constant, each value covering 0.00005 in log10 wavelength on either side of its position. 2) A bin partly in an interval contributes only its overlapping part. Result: 5388.83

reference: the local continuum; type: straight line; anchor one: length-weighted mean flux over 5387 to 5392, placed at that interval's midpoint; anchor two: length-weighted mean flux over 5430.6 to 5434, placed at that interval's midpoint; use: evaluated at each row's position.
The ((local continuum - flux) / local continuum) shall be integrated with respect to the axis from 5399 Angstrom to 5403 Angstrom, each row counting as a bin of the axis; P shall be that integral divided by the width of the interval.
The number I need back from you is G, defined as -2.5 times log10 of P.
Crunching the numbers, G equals 3.8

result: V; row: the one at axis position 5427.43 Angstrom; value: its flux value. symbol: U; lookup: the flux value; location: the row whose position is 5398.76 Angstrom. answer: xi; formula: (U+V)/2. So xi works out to 2.31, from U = 2.38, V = 2.24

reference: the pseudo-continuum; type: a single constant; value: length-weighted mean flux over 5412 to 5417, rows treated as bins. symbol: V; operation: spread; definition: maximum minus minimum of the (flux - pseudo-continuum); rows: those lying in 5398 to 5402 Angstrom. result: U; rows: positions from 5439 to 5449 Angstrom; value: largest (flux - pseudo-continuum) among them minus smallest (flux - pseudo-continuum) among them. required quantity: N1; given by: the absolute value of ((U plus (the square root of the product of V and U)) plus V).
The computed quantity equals 1.4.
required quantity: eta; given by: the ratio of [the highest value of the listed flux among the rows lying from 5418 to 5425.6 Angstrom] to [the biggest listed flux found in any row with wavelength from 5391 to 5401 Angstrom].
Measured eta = 0.96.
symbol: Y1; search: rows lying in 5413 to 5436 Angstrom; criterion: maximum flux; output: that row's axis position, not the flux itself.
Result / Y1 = 5417.44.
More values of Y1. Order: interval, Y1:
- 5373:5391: 5377.67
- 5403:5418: 5417.44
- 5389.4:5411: 5398.76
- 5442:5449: 5443.70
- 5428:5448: 5439.94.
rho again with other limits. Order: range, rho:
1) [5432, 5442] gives 5439.94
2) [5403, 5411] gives 5409.96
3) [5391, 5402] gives 5398.76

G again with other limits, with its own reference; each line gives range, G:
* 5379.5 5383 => 3.2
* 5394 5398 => 2.2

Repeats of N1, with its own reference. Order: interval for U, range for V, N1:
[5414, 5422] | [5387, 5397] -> 1.2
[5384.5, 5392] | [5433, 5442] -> 1.0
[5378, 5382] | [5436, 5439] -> 0.6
